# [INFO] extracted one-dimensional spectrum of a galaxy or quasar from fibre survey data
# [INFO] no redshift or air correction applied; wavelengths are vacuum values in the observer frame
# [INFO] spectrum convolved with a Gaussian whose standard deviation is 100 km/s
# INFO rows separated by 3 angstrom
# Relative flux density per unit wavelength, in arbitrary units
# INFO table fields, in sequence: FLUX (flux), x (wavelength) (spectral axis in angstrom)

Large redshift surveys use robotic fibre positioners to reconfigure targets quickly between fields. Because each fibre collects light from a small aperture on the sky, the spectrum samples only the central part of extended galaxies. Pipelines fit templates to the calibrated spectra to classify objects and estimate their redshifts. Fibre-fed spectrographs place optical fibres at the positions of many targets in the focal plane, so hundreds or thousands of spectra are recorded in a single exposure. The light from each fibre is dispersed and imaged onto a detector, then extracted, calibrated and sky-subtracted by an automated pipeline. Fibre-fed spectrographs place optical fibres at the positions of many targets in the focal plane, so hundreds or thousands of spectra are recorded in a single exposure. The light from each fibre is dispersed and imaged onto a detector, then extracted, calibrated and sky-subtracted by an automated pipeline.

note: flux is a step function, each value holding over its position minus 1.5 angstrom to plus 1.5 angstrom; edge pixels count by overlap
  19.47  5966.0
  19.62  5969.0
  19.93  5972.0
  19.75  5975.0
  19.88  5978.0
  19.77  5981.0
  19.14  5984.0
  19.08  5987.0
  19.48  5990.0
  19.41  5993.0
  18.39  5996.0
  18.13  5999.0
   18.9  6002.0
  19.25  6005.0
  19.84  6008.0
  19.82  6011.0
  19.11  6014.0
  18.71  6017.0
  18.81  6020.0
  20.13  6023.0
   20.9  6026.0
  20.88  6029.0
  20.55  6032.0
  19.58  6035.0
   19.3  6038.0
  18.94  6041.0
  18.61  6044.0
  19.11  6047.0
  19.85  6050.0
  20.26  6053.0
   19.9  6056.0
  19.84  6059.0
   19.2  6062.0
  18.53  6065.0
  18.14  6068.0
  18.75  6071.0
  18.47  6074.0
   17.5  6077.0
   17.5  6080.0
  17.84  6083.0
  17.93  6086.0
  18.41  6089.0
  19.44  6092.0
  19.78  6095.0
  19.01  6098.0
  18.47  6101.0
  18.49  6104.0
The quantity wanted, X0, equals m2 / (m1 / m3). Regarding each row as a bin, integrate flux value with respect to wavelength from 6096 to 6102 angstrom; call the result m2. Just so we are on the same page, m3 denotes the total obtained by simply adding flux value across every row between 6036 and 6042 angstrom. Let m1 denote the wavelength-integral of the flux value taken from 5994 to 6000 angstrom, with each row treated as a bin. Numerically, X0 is 39.2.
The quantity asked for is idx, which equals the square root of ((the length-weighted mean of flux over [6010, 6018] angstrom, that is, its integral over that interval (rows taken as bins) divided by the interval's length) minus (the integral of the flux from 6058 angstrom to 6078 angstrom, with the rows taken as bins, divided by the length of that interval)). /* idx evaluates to 0.76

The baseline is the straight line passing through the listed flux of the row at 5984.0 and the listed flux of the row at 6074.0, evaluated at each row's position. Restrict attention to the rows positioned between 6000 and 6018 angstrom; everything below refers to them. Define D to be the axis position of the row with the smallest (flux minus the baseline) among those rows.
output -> 6017.0 angstrom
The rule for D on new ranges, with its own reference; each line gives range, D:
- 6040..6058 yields 6044.0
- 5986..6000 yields 5999.0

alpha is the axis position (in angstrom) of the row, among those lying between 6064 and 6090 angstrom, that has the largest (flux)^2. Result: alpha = 6071.0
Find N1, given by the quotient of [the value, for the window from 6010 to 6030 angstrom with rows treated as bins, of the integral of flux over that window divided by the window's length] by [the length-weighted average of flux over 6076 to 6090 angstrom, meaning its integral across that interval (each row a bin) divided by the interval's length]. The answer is 1.11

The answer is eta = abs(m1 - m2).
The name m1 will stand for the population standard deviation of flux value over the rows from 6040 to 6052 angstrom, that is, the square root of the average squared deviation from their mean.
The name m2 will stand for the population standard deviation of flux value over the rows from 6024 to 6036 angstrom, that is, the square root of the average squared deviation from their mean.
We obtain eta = 0.08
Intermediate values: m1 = 0.5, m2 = 0.54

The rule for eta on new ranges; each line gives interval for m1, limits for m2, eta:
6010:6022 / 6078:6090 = 0.11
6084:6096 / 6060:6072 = 0.37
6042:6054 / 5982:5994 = 0.47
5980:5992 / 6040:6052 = 0.18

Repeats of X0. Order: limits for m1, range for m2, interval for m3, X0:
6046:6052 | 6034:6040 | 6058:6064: 38.7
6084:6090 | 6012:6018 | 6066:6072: 38.7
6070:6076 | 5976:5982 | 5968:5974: 42.4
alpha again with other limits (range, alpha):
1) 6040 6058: 6053.0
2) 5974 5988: 5978.0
